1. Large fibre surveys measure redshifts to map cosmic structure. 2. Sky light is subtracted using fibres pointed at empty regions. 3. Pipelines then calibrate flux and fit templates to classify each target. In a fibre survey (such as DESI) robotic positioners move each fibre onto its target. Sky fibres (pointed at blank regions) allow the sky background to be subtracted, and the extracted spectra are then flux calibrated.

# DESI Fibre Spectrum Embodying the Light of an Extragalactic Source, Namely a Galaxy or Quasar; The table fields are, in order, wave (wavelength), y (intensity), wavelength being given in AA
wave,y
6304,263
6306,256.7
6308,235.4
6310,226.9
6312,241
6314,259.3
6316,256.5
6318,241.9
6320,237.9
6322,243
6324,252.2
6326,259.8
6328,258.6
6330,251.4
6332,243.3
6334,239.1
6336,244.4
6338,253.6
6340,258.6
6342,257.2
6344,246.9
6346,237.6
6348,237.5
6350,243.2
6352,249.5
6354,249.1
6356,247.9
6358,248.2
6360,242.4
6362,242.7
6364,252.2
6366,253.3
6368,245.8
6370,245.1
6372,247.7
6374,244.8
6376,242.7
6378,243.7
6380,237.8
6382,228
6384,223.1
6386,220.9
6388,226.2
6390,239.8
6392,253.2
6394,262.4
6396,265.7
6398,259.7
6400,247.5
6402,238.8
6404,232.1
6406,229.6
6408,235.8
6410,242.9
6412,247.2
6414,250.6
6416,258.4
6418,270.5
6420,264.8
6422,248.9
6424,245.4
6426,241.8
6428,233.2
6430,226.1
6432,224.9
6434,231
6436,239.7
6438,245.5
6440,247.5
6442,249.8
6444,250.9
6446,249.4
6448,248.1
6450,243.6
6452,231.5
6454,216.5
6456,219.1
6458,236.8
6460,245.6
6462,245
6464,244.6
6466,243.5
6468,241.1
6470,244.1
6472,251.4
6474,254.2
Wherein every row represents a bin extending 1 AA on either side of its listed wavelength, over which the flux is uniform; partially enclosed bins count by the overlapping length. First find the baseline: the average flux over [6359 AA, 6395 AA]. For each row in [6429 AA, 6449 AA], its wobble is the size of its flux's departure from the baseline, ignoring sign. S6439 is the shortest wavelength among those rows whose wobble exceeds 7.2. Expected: 6430 AA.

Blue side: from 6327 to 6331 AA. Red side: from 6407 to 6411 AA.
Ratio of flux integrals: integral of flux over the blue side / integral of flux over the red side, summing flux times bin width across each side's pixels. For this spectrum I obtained 1.07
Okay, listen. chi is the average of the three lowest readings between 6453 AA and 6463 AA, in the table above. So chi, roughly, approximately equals 224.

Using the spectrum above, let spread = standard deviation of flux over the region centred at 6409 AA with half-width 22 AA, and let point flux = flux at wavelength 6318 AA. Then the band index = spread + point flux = 255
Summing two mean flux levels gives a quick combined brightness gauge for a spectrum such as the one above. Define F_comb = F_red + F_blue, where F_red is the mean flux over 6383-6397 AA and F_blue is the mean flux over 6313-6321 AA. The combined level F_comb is 491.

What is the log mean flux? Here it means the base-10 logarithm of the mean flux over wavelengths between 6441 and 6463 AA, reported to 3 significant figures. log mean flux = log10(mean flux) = 2.38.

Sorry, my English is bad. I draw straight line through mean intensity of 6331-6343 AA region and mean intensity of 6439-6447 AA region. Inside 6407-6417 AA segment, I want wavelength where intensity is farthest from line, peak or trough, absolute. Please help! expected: 6408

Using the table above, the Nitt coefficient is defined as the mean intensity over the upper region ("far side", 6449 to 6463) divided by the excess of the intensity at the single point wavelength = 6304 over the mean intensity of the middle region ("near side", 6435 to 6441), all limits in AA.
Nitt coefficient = 12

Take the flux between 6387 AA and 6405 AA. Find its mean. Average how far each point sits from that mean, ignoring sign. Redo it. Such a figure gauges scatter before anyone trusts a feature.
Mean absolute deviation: 12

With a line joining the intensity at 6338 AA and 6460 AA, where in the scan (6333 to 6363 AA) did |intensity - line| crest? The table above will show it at 6346 AA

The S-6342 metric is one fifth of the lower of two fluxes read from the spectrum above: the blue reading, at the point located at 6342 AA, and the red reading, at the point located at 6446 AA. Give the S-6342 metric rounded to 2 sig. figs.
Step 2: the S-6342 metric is 50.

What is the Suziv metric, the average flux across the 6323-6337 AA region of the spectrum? 249.8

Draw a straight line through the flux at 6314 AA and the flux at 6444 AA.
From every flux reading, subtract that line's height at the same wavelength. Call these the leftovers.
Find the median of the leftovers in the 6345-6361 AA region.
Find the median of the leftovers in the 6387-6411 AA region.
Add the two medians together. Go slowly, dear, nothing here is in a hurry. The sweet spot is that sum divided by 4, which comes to -5.9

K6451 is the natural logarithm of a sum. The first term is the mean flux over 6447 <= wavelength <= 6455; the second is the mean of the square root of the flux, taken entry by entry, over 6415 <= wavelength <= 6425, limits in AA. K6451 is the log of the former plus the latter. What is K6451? 5.53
